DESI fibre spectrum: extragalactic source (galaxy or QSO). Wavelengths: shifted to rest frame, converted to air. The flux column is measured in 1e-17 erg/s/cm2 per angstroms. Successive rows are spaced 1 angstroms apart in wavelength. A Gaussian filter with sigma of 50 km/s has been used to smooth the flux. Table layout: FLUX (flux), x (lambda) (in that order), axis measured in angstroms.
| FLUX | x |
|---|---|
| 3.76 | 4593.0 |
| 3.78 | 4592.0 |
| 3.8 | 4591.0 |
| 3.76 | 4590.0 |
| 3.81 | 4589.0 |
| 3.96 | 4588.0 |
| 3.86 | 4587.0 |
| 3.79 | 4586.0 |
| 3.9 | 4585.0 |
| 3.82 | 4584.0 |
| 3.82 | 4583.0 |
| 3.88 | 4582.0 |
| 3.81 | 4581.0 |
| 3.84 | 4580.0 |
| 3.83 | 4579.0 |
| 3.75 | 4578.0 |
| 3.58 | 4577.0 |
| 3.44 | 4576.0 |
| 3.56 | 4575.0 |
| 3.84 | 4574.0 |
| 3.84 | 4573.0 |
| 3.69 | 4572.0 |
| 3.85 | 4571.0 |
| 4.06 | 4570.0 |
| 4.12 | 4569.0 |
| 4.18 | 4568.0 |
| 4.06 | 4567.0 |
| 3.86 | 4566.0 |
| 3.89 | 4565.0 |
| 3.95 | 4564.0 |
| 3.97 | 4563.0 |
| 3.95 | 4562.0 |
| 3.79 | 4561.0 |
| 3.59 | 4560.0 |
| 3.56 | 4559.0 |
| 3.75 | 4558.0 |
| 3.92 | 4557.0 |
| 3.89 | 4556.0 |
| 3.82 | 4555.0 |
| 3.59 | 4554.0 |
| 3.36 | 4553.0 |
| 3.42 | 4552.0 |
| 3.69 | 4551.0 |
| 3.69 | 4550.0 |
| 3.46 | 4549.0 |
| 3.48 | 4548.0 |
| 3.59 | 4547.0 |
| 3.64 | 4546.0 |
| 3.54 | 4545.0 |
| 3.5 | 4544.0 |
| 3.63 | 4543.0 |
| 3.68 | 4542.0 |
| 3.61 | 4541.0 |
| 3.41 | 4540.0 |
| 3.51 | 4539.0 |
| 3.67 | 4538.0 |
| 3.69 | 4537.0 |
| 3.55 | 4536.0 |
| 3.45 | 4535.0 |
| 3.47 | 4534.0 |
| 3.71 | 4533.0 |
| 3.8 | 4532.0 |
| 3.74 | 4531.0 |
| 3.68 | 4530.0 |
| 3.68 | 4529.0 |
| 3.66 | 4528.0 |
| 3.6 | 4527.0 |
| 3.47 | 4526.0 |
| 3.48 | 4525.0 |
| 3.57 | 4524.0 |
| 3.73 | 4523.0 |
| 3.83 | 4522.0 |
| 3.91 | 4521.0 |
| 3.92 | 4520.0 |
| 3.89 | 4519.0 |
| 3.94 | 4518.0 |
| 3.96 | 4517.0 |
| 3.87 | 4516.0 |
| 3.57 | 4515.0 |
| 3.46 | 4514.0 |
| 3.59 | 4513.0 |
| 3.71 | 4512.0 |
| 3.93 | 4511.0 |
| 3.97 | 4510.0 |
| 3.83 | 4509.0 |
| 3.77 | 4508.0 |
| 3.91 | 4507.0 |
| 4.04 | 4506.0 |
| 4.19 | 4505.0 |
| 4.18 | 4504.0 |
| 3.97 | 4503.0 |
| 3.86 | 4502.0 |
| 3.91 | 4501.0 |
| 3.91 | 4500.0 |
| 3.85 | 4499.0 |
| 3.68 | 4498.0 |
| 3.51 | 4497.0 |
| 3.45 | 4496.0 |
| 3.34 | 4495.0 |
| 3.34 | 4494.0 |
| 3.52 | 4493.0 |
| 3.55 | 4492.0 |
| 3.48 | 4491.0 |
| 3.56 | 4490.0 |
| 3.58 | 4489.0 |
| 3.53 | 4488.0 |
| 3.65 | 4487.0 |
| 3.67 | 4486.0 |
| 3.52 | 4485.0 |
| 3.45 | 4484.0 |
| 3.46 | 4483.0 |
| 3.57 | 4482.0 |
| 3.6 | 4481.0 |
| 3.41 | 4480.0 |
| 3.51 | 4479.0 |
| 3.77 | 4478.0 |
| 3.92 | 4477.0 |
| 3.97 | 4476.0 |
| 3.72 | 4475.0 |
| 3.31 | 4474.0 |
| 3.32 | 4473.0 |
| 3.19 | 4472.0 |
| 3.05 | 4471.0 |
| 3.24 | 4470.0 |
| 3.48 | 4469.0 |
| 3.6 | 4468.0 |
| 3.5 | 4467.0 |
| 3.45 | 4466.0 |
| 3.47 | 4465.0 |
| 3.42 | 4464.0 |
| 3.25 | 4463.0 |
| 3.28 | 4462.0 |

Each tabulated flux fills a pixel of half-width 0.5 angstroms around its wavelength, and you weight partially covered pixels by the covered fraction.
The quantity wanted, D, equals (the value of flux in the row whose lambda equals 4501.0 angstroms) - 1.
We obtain 2.910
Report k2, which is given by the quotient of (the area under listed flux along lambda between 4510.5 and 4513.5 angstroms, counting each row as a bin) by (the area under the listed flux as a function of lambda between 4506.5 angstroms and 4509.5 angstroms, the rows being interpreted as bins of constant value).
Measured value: 0.98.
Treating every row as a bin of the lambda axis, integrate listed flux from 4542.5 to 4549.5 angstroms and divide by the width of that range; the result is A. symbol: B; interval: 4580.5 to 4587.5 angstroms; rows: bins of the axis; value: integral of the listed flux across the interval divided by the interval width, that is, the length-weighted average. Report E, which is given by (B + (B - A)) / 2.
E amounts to 2.07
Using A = 3.55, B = 3.8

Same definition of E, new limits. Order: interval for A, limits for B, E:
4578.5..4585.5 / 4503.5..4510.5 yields 2.06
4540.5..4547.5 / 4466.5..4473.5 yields 1.54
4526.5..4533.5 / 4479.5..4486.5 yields 1.68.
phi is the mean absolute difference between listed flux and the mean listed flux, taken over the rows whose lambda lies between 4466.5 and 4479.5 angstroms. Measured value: 0.224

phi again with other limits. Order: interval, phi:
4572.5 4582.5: 0.126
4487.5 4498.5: 0.074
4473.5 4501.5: 0.148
